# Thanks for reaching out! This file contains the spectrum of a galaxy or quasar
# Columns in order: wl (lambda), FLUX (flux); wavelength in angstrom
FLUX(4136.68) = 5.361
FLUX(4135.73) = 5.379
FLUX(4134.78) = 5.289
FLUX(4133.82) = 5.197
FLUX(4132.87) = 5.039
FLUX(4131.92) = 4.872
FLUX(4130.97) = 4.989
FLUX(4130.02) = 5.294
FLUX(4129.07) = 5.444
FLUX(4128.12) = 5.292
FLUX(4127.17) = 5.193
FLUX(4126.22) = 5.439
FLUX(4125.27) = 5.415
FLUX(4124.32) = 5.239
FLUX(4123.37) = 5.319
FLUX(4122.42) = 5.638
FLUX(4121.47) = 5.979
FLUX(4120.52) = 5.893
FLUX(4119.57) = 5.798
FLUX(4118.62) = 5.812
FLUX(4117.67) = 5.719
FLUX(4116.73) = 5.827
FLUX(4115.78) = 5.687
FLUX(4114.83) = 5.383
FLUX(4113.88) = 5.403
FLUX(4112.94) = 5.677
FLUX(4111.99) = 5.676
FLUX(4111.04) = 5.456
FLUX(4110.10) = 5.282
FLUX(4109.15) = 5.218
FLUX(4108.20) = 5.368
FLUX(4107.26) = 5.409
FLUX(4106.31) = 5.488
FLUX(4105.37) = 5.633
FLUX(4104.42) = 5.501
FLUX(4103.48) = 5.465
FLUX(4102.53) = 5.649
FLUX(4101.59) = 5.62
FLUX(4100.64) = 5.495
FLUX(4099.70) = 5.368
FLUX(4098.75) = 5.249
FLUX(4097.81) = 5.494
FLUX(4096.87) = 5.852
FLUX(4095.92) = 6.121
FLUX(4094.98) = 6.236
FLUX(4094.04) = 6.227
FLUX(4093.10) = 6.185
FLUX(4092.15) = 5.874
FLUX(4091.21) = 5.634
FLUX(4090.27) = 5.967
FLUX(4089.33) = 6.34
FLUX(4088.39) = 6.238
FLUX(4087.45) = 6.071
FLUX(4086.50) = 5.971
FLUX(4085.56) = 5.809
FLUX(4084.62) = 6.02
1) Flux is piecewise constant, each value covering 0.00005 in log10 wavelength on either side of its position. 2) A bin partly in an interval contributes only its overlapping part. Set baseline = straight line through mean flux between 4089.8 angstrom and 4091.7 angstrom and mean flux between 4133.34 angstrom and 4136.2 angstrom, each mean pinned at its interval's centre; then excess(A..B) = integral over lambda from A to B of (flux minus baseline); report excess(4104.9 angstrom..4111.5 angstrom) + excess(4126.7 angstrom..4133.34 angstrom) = -2.5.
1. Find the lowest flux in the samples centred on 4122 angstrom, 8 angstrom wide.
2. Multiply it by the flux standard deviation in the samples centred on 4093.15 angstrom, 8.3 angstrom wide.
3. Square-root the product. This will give 1.1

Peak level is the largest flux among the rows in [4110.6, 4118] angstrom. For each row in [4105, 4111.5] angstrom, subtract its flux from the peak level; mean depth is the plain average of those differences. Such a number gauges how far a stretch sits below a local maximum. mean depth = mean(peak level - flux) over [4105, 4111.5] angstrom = 0.42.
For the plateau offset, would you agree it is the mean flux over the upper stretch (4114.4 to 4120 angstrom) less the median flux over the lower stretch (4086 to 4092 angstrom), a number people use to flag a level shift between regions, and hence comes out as -0.3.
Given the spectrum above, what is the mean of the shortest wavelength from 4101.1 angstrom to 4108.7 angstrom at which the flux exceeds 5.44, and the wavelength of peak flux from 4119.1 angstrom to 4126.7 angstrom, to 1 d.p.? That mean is 4111.5 angstrom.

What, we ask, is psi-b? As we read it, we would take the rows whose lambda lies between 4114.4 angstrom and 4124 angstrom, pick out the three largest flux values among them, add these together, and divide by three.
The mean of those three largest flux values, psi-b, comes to 5.90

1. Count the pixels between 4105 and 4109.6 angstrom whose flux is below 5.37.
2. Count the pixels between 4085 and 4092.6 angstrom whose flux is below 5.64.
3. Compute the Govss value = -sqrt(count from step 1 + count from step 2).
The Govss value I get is -1.7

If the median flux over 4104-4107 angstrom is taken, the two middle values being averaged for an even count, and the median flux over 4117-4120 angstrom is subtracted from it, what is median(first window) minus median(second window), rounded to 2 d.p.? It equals -0.30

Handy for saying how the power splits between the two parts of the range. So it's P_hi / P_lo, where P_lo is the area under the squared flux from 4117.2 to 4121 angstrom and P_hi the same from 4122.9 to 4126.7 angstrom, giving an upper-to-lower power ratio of 0.85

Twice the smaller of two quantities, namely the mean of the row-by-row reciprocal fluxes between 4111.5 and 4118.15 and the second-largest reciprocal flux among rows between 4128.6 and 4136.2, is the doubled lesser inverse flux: 0.356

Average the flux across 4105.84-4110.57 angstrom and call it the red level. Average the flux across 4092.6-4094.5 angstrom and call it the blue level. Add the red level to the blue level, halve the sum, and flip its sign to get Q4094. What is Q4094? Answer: -5.8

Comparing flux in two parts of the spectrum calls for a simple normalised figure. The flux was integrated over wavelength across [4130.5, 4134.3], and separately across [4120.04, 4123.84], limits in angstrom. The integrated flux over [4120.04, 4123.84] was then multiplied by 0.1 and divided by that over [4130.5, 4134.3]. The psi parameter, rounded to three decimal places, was 0.113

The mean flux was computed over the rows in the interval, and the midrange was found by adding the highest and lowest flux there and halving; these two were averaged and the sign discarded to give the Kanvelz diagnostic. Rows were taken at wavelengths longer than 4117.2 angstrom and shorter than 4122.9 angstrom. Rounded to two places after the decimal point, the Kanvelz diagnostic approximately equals 5.81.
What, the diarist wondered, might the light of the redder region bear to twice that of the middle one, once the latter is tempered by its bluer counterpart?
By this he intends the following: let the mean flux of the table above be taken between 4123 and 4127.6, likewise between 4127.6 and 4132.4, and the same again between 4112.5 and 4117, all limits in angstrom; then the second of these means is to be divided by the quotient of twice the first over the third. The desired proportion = 2.72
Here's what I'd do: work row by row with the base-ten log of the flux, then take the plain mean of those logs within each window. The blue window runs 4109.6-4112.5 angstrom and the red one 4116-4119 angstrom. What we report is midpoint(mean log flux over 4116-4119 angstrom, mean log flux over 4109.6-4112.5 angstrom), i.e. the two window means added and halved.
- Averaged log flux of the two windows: 0.750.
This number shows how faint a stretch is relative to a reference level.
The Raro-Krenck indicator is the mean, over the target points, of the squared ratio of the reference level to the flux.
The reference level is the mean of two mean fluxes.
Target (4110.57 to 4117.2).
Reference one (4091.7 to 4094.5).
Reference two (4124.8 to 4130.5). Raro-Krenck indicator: 1.05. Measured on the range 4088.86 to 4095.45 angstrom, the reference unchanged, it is 0.89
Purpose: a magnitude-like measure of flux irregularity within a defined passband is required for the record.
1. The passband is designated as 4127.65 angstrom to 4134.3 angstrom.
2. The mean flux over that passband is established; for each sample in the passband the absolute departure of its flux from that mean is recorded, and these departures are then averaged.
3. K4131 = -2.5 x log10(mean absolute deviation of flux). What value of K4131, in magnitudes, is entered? 1.95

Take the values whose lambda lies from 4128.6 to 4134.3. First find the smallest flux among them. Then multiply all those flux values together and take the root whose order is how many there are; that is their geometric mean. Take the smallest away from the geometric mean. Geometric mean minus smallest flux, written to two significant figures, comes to 0.26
